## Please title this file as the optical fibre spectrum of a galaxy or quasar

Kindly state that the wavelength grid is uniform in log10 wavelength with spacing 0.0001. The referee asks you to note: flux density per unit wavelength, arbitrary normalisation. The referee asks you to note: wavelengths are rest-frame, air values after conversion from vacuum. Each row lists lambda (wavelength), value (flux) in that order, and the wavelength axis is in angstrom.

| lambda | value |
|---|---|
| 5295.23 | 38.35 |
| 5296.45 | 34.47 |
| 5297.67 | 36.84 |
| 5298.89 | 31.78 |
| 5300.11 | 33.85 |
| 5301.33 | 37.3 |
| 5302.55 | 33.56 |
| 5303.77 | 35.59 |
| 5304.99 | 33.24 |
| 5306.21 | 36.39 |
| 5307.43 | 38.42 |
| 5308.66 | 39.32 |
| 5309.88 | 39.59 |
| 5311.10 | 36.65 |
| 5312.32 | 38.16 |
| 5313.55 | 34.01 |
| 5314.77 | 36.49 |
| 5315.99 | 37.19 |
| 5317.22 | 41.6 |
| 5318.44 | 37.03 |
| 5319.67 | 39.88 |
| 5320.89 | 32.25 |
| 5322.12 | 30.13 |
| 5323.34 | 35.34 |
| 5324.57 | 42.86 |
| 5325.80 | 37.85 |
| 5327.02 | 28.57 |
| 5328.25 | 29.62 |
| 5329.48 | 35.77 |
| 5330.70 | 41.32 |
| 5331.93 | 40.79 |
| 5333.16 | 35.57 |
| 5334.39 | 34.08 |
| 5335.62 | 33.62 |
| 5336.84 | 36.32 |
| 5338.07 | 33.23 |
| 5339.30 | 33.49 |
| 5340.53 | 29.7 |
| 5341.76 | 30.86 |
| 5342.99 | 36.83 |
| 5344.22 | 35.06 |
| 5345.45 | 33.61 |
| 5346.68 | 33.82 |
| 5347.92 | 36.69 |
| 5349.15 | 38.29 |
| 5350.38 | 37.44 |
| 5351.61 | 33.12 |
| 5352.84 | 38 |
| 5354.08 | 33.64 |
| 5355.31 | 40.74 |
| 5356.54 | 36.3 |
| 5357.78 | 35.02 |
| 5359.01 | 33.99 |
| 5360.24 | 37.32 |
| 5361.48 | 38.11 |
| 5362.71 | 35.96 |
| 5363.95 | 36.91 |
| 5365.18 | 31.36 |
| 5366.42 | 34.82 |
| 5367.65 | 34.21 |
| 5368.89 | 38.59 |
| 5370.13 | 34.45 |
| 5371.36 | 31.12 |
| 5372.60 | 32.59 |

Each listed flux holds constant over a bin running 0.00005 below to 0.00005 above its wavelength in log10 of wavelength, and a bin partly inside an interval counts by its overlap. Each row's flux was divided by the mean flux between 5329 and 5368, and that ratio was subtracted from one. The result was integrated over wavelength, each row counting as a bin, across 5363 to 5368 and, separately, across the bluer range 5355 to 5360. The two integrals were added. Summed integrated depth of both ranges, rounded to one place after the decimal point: 0.0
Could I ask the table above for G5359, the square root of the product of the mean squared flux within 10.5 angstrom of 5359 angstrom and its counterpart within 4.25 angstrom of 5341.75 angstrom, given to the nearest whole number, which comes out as 1206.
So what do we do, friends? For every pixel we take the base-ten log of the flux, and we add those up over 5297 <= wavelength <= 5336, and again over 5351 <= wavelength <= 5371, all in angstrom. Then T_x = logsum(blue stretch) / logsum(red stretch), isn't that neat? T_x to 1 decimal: 2.0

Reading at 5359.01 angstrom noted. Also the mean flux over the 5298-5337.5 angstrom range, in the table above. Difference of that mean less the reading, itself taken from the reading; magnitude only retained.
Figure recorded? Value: 31.9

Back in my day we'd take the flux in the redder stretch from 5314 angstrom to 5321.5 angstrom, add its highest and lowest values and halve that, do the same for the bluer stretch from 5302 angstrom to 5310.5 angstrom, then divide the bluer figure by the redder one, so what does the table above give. 0.99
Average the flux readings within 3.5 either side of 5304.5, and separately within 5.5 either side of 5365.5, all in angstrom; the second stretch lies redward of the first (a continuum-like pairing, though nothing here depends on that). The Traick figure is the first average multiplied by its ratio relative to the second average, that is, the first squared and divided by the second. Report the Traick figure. 35.8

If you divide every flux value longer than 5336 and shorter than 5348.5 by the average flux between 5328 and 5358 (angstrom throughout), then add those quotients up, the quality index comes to 10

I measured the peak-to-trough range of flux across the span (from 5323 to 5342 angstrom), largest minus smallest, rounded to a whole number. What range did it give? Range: 14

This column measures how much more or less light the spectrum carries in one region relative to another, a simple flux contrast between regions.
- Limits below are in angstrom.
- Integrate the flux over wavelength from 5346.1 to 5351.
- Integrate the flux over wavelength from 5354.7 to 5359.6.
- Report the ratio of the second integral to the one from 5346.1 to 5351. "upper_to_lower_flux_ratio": 1.00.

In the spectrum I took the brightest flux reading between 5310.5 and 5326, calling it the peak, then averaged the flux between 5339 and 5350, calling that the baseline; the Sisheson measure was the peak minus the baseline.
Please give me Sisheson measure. 9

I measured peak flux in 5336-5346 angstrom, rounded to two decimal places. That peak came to 36.83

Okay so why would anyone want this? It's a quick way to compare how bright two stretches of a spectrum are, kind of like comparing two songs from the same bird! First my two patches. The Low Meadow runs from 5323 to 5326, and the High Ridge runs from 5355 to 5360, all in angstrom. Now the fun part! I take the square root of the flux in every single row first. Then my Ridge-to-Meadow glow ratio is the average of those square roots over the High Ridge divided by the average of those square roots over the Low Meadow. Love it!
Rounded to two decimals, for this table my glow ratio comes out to 0.97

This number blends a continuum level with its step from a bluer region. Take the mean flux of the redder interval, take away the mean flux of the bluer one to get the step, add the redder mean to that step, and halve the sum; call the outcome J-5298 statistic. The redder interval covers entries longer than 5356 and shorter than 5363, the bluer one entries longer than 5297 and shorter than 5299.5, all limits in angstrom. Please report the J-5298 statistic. 19.0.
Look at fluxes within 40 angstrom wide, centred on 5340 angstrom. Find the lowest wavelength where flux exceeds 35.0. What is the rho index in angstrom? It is 5323.34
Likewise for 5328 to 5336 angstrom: 5329.48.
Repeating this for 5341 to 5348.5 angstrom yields 5342.99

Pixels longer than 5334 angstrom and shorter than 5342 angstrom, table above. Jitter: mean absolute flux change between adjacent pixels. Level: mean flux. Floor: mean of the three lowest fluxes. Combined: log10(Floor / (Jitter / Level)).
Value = 2.73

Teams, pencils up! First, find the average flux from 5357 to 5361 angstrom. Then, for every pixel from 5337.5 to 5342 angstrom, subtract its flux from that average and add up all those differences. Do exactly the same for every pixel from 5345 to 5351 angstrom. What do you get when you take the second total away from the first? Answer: 17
